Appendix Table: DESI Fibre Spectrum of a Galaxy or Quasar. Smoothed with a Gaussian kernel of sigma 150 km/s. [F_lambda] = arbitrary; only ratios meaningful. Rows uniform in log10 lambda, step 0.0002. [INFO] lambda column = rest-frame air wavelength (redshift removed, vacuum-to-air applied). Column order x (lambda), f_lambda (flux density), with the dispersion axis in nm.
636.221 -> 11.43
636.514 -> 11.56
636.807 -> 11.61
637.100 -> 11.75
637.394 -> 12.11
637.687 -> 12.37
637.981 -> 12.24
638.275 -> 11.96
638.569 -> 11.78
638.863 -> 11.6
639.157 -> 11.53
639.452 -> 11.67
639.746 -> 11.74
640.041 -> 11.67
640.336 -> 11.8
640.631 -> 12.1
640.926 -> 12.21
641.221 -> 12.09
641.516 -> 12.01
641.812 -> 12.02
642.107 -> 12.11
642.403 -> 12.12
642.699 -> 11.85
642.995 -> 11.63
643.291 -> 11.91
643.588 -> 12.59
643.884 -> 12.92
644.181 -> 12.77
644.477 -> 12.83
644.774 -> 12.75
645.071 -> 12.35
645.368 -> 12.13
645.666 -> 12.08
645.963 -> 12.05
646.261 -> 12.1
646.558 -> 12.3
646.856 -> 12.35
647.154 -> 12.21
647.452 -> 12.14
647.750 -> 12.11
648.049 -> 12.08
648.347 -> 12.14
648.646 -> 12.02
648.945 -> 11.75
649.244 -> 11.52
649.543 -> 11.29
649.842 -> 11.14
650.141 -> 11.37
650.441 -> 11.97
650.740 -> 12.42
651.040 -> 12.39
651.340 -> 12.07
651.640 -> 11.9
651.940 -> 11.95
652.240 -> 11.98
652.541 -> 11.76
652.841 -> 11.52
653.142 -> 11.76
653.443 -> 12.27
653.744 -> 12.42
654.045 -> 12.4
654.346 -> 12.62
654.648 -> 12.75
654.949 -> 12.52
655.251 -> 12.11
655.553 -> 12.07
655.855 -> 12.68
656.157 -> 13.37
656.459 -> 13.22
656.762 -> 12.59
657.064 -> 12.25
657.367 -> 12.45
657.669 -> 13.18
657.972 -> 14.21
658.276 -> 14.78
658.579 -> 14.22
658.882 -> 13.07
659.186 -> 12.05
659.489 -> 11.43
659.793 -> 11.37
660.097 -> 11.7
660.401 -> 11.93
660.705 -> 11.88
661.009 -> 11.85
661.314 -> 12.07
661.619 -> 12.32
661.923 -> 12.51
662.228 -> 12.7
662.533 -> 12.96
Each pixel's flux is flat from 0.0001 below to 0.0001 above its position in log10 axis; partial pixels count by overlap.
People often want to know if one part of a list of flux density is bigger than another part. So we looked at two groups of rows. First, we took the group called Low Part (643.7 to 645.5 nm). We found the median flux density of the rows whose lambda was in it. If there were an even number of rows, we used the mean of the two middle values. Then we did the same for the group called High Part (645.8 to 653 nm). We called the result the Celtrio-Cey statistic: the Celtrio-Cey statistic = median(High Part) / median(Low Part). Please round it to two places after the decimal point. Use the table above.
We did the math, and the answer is 0.94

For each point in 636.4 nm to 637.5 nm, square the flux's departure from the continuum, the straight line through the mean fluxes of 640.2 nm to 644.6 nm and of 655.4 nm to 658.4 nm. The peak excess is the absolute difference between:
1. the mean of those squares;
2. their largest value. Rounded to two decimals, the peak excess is 0.03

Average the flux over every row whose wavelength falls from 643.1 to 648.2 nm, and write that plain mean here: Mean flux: 12.3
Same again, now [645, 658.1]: 12.2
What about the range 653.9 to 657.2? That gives 12.6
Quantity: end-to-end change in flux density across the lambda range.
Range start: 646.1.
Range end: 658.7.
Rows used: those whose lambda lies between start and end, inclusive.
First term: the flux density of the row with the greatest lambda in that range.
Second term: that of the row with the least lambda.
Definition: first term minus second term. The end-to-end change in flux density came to 2.1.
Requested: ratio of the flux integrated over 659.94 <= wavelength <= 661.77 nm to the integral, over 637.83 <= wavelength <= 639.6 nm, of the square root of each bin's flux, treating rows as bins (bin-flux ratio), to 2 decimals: 3.60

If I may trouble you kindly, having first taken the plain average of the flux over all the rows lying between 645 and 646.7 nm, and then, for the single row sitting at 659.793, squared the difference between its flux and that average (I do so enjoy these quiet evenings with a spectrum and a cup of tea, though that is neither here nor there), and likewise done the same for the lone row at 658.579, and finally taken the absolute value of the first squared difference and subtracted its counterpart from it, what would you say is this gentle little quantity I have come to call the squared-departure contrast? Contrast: -3.6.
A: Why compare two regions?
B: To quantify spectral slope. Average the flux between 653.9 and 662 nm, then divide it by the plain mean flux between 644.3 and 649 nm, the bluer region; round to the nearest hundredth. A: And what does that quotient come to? 1.03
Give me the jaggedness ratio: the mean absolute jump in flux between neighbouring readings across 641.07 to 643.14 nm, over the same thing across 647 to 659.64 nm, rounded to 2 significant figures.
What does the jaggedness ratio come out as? 0.34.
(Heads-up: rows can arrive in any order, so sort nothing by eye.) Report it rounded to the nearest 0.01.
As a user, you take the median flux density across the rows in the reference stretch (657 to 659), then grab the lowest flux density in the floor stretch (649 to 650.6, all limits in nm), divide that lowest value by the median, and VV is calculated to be 0.85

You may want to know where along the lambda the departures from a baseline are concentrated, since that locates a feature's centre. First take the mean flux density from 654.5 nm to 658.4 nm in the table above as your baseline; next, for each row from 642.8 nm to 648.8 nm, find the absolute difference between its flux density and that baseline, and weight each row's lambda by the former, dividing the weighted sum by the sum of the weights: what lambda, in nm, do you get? 646.07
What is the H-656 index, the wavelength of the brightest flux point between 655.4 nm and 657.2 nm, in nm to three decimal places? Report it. 656.157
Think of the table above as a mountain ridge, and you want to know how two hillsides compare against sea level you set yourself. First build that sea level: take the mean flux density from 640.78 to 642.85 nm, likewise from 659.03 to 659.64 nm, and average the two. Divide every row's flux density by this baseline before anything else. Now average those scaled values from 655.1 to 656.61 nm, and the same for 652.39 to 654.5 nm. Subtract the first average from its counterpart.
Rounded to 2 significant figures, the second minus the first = -0.049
